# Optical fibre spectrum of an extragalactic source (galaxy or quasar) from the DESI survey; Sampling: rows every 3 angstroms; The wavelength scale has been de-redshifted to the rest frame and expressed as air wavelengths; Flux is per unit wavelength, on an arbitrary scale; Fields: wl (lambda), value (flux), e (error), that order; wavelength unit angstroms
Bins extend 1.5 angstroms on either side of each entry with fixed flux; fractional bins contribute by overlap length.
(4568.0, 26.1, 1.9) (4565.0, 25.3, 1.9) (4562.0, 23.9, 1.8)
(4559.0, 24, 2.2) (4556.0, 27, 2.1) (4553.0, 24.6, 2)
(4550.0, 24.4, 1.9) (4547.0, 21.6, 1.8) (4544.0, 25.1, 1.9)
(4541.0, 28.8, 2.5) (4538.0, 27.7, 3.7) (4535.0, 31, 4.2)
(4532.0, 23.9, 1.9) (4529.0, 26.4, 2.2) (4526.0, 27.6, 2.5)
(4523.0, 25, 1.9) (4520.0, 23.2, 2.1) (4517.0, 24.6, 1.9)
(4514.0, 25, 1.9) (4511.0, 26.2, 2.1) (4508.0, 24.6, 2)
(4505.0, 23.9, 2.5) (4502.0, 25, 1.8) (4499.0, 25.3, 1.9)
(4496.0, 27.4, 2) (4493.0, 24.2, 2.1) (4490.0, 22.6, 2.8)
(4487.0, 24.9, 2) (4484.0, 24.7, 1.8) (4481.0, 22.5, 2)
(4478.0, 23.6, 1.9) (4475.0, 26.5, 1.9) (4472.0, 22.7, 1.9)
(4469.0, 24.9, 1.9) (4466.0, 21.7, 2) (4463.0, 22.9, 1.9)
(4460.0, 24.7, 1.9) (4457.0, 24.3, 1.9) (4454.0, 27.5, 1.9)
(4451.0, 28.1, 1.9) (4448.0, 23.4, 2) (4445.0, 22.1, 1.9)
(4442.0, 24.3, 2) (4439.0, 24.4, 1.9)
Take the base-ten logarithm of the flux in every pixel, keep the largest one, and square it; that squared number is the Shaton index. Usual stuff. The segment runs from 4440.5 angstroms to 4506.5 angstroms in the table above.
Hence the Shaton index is 2.10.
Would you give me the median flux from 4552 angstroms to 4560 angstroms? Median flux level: 24.6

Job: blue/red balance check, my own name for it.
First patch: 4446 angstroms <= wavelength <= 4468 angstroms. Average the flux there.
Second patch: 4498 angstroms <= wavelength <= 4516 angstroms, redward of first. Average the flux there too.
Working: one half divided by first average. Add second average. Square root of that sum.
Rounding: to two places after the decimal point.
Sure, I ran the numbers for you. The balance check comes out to 5.00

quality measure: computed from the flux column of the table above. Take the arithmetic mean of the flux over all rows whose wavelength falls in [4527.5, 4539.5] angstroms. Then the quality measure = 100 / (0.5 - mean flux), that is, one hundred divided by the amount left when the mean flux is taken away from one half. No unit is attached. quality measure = -3.74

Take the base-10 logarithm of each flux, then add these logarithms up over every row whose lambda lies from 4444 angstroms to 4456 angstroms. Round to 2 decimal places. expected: 5.60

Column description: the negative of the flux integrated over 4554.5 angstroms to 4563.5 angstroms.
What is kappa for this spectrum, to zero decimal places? -225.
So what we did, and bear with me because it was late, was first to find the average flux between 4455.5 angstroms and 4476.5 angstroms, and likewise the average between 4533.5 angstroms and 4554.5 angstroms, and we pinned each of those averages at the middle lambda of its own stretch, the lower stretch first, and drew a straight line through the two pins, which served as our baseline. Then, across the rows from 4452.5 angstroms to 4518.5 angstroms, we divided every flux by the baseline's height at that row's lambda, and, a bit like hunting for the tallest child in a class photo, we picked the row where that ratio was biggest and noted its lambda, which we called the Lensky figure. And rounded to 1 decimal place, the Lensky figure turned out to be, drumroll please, 4454.0 angstroms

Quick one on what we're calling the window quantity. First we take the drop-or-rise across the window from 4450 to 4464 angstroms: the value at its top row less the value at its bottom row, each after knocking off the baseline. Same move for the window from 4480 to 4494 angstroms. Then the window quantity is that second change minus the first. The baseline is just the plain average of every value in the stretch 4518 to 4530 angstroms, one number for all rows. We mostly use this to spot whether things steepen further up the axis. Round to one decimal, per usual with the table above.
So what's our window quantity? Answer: 6.9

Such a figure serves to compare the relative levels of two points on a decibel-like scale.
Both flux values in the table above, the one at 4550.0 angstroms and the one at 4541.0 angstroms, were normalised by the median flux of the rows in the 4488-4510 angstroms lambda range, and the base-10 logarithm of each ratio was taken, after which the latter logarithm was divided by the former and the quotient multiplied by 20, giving -386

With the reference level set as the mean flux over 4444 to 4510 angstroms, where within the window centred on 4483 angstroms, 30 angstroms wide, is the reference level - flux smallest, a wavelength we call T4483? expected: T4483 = 4496.0 angstroms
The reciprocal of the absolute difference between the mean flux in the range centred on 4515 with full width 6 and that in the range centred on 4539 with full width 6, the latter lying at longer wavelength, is 0.3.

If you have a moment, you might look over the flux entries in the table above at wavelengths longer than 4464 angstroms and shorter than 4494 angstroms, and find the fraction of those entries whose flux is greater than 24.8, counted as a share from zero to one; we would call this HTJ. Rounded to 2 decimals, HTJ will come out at 0.30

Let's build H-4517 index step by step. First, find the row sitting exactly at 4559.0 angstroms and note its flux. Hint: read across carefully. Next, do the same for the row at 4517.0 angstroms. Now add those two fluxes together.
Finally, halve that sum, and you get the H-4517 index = 24.3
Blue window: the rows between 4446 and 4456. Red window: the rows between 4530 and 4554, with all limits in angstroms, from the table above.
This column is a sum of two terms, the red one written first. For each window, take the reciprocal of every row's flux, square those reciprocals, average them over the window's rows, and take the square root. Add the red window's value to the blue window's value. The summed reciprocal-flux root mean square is 0.0777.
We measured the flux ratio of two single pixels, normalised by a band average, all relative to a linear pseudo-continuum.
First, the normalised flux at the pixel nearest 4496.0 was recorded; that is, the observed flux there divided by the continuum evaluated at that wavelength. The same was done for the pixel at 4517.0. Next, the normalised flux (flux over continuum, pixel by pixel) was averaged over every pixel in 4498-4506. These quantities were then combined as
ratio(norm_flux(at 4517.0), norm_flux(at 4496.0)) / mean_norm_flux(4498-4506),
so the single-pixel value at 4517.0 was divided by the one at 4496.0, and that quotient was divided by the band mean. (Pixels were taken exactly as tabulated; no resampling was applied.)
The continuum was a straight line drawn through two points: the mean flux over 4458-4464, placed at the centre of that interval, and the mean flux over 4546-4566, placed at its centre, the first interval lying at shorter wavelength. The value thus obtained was 0.87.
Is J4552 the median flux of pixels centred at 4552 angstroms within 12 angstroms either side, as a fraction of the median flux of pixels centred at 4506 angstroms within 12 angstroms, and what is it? 0.98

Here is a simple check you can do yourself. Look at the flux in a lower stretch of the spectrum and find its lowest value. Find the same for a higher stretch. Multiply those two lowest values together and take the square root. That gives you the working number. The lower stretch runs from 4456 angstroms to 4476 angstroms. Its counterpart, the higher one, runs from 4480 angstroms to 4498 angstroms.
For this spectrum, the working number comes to 22.1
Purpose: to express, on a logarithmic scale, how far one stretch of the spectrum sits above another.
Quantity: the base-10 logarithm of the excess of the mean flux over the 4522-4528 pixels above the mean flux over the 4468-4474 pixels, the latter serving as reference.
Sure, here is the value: 0.40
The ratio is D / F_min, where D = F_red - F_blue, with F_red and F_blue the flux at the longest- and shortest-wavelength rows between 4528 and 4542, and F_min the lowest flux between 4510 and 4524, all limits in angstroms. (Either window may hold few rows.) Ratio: 0.10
